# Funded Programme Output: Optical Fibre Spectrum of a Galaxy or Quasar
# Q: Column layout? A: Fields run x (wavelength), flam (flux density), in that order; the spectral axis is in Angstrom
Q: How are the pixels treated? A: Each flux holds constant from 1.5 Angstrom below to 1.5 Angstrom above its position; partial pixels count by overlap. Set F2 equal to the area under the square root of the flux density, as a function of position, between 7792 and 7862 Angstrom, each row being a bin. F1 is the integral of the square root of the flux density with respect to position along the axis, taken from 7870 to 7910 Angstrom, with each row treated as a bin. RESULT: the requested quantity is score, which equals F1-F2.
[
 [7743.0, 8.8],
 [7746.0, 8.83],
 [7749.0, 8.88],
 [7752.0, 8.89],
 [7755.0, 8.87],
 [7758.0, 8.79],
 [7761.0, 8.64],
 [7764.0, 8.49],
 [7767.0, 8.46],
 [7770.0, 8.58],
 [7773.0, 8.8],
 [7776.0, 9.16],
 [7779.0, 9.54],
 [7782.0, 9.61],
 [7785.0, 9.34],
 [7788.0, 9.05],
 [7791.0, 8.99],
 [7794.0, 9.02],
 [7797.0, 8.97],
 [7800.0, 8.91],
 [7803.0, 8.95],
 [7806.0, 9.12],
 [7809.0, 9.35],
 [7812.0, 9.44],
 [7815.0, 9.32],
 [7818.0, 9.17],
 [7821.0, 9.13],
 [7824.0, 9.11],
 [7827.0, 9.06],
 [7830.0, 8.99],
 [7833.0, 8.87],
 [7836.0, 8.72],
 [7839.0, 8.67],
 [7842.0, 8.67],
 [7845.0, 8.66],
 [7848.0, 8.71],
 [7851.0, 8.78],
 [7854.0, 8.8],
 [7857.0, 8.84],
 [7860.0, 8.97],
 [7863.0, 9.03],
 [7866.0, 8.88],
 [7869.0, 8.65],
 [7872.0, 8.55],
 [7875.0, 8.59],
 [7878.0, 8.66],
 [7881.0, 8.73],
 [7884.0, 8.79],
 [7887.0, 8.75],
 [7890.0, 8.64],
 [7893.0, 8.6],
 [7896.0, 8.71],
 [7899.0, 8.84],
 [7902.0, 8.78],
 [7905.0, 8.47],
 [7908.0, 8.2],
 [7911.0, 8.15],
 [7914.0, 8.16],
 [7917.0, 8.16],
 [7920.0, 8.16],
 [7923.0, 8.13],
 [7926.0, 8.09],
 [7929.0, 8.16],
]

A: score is -92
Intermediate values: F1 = 118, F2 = 210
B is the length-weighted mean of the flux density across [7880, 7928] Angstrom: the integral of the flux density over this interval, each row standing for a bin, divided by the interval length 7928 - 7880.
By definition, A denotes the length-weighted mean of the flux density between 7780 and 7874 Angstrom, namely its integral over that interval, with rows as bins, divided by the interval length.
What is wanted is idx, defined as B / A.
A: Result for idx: 0.94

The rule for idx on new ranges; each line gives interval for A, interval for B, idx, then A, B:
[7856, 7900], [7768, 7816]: 1.04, 8.7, 9.13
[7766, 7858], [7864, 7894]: 0.97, 9.0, 8.69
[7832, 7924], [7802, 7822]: 1.07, 8.6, 9.22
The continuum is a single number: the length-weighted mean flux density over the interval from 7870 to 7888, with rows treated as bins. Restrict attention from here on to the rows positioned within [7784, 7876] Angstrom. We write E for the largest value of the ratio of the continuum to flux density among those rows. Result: 1.01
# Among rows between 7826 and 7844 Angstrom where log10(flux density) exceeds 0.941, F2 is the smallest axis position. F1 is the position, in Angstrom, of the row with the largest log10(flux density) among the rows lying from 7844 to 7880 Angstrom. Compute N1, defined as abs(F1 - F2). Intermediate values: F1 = 7863.0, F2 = 7827.0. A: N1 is 36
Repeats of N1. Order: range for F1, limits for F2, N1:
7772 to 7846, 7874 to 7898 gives 99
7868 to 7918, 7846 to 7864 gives 48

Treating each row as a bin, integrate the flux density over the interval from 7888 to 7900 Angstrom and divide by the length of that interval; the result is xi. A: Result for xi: 8.69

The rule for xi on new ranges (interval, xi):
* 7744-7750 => 8.85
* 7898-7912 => 8.49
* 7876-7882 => 8.68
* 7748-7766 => 8.75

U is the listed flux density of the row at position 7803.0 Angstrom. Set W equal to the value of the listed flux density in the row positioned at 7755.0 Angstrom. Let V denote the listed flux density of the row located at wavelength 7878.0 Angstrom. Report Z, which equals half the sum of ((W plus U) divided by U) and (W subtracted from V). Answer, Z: 0.89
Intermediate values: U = 8.95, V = 8.66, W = 8.87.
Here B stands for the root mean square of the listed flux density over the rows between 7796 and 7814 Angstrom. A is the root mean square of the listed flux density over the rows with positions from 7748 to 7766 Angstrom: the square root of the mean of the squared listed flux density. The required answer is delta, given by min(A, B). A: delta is 8.76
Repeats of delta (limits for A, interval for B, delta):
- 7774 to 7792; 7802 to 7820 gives 9.23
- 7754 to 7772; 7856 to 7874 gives 8.64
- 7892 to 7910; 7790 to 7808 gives 8.60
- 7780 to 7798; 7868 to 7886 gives 8.66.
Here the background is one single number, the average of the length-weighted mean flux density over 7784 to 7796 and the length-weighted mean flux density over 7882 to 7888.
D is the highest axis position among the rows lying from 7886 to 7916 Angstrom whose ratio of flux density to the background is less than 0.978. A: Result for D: 7914.0 Angstrom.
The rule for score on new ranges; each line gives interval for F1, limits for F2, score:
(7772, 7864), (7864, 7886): 211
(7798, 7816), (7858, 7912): -105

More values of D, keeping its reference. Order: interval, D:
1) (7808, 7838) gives 7836.0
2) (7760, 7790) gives 7770.0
